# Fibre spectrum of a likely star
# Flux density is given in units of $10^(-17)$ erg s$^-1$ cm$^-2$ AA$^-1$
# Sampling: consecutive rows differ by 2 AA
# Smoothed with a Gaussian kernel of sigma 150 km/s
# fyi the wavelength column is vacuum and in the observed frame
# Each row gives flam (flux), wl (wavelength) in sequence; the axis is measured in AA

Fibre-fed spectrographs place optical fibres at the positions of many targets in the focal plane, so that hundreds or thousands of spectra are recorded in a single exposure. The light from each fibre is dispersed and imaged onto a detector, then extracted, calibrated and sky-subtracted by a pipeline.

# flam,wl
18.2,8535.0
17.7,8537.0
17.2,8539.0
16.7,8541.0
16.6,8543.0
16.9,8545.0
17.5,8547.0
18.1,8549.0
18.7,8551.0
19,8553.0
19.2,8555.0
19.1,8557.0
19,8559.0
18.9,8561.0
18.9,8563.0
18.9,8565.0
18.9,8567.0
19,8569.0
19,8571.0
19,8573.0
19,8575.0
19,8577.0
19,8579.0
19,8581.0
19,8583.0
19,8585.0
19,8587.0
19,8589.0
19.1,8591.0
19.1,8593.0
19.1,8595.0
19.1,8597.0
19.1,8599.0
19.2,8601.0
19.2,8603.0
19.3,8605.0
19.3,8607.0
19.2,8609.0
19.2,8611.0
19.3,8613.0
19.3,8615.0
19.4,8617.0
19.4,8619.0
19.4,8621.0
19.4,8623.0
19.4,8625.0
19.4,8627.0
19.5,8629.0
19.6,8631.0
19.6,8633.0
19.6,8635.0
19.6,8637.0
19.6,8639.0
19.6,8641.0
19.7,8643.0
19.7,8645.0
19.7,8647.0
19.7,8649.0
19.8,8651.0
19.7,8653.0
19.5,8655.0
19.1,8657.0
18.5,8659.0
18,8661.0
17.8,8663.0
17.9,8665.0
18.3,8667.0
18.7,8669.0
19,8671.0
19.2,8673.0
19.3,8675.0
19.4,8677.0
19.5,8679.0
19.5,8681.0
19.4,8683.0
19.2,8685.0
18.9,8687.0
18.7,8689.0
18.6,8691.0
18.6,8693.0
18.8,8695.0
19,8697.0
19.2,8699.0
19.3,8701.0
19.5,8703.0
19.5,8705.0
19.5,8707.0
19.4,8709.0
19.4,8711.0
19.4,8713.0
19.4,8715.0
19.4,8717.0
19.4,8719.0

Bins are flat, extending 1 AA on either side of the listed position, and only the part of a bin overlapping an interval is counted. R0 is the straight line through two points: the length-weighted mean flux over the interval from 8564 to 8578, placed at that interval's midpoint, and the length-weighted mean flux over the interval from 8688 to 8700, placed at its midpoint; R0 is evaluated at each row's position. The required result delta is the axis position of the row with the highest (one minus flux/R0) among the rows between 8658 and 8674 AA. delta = 8663.0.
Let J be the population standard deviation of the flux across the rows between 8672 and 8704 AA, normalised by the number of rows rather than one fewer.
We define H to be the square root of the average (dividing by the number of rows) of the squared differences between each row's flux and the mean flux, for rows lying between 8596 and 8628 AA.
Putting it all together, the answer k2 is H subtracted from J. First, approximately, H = 0.11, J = 0.31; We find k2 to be 0.2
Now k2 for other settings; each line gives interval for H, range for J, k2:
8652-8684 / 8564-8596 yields -0.6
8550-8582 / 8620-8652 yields 0.0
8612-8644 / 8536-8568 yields 0.8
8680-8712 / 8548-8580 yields -0.1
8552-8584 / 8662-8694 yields 0.4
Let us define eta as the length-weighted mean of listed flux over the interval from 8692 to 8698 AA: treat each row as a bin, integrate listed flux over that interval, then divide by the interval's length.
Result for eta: 18.8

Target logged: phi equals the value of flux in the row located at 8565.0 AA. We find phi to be 18.9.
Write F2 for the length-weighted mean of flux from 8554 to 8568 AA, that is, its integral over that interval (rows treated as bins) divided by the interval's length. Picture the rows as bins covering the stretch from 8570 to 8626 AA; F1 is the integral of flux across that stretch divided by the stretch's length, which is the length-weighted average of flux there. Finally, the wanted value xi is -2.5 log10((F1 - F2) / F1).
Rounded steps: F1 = 19.2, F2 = 19.0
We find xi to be 5.1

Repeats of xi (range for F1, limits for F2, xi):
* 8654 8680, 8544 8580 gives 6.3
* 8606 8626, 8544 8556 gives 3.1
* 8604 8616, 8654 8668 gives 3.4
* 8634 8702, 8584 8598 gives 6.2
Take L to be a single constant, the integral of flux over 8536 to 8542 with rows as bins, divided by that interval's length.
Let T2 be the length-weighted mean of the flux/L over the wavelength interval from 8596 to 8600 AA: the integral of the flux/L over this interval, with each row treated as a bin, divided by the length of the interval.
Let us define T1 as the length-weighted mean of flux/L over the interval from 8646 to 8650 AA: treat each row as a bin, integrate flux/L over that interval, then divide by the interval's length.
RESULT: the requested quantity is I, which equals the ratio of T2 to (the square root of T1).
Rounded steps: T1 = 1.15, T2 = 1.11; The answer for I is 1.04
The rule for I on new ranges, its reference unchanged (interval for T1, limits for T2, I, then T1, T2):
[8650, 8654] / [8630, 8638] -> 1.06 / 1.15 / 1.14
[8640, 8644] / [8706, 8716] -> 1.06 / 1.14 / 1.13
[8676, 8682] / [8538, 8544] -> 0.92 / 1.13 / 0.98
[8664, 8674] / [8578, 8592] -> 1.06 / 1.08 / 1.11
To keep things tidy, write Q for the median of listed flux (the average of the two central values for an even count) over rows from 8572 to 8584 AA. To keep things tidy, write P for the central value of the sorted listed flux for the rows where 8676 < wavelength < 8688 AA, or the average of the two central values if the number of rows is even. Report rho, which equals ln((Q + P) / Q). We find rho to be 0.704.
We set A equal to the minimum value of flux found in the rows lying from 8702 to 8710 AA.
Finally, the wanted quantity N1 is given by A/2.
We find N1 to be 9.7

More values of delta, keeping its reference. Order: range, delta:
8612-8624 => 8613.0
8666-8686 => 8667.0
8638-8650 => 8639.0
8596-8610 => 8597.0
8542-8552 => 8543.0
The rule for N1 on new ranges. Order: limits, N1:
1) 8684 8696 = 9.3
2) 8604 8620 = 9.6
